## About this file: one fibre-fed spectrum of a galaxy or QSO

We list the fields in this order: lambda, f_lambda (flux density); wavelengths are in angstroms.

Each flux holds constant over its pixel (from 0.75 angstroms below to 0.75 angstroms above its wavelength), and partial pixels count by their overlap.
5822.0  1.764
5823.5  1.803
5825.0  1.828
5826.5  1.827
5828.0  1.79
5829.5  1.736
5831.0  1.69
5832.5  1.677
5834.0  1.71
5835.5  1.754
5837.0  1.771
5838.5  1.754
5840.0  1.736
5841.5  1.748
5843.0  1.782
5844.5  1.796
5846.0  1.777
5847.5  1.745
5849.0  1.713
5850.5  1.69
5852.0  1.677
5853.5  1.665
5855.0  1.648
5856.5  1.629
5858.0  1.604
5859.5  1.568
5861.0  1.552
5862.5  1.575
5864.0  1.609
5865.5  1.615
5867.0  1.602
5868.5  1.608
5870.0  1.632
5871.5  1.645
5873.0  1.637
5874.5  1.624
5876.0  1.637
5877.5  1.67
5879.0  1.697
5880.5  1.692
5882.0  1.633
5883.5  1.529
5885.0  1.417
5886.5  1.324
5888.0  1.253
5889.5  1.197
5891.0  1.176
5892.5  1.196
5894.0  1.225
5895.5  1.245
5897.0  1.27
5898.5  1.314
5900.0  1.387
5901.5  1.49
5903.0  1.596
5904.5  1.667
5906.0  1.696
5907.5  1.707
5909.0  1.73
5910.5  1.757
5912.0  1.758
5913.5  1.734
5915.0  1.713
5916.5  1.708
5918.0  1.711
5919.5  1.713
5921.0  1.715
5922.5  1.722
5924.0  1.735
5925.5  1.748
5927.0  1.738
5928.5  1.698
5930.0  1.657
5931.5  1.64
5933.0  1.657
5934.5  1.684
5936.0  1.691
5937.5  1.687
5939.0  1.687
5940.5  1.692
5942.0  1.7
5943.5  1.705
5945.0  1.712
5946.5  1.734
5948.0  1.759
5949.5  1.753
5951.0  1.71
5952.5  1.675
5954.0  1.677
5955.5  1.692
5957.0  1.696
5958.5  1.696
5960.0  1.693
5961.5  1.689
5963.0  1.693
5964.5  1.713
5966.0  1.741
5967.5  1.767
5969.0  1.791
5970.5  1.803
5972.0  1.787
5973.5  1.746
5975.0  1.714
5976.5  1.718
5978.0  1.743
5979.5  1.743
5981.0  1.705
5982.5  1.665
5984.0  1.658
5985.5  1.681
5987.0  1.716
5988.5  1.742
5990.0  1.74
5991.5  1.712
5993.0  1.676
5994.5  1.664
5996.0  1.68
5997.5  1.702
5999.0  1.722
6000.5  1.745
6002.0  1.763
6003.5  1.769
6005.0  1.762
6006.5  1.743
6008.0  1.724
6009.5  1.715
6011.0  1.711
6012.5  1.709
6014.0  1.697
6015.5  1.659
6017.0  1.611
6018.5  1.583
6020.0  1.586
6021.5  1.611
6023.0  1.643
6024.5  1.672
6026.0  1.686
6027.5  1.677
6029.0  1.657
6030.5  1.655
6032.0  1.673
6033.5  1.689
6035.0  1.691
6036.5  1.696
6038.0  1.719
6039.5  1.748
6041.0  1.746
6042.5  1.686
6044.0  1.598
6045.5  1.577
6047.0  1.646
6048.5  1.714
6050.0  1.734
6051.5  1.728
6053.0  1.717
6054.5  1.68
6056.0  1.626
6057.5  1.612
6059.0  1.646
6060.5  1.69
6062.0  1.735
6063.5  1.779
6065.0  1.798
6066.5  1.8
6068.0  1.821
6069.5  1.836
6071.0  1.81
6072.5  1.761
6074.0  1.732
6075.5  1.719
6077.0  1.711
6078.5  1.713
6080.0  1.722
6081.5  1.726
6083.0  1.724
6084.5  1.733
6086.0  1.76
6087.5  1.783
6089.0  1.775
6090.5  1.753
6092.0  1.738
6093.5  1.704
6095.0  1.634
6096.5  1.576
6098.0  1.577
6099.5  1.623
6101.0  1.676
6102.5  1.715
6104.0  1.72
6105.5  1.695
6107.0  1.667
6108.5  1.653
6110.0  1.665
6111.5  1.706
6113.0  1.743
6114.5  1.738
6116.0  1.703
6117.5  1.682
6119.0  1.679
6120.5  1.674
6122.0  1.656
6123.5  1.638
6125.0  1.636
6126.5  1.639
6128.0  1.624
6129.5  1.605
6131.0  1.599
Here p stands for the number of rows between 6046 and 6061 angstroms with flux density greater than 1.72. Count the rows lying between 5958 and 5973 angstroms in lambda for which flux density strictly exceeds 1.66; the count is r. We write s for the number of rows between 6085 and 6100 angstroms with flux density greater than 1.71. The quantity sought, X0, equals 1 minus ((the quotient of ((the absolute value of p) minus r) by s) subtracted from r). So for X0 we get -10.6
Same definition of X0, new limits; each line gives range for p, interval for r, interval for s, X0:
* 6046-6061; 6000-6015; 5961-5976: -10.0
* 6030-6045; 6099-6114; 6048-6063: -8.2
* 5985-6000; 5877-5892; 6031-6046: -2.0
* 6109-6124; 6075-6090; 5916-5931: -10.1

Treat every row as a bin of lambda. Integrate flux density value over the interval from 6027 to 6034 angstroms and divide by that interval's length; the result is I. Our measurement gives 1.67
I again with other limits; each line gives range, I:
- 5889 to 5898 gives 1.22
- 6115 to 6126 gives 1.67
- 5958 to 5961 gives 1.69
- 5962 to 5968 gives 1.73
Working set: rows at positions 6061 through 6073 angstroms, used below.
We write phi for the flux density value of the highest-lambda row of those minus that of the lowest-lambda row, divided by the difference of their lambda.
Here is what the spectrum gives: 0.002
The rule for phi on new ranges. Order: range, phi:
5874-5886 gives -0.020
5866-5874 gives 0.006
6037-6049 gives 0.000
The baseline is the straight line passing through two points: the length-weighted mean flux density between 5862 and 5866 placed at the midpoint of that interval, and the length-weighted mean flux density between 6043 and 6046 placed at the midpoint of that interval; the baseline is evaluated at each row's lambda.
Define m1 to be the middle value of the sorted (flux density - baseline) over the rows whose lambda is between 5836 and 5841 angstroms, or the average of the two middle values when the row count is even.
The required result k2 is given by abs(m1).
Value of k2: 0.15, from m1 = 0.153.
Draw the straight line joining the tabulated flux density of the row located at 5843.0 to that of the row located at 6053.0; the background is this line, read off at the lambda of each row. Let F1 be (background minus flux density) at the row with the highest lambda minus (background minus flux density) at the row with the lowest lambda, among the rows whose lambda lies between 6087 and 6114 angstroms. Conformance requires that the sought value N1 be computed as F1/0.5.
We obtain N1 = 0.06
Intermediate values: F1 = 0.03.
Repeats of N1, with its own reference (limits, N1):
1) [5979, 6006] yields -0.05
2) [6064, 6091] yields 0.07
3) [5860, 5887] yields 0.44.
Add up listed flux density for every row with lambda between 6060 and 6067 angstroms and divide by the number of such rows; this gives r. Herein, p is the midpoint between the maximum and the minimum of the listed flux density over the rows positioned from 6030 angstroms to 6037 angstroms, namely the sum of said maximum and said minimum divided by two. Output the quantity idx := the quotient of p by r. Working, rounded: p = 1.68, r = 1.76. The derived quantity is 0.95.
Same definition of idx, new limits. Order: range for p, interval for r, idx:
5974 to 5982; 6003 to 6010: 0.99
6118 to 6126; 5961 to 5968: 0.96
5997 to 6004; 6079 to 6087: 1.00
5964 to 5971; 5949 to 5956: 1.03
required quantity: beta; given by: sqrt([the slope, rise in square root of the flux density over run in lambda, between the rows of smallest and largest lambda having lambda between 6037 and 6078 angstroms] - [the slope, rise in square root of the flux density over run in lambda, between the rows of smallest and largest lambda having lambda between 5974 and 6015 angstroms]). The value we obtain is 0.009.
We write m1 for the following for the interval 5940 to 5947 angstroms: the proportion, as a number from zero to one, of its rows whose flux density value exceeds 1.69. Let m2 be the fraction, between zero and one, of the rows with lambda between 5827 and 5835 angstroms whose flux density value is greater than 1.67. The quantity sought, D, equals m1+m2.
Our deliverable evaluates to 2.00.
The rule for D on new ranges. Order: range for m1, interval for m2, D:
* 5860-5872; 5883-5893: 0.00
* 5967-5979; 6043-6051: 1.40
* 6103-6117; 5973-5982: 1.67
